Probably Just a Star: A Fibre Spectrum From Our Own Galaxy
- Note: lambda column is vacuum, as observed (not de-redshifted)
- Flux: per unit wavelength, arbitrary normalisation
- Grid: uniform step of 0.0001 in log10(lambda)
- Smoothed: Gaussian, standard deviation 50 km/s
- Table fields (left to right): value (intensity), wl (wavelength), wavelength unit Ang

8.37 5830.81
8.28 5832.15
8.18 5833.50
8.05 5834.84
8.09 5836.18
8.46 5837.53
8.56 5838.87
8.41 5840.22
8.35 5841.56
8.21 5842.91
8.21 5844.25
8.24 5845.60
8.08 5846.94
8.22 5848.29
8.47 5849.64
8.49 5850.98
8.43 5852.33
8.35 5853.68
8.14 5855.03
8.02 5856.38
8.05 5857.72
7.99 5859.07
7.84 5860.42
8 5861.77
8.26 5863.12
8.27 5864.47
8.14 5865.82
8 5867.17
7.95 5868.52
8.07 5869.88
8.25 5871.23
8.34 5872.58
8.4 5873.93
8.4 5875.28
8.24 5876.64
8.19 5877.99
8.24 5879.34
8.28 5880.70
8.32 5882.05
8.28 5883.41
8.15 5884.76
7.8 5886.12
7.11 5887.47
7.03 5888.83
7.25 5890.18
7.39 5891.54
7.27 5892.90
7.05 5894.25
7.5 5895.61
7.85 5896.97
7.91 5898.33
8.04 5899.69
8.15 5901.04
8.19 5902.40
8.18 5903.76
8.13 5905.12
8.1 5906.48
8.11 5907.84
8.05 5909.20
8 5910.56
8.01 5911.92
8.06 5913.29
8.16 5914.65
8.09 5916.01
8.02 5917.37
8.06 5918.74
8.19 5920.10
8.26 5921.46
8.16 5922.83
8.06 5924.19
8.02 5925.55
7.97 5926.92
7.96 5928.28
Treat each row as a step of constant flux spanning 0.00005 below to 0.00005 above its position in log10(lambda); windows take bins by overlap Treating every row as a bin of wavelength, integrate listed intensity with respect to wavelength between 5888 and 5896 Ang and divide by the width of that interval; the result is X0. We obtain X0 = 7.24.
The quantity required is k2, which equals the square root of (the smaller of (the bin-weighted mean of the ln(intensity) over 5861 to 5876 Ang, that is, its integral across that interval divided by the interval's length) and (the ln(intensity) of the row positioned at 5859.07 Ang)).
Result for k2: 1.44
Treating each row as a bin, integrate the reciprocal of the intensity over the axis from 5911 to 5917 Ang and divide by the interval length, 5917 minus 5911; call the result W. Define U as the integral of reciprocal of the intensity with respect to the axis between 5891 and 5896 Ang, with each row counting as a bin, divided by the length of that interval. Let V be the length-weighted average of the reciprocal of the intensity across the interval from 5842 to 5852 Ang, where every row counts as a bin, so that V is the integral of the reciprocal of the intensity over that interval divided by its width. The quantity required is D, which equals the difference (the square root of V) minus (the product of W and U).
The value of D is 0.331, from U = 0.137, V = 0.121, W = 0.124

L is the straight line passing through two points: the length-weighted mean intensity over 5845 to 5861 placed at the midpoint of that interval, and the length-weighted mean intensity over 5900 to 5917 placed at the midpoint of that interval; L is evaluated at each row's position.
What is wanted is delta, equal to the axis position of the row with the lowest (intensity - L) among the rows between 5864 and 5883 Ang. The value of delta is 5868.52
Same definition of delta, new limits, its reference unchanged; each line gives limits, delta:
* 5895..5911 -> 5895.61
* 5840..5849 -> 5846.94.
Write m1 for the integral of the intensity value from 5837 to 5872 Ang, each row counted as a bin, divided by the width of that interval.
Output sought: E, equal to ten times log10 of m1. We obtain 9.14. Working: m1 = 8.21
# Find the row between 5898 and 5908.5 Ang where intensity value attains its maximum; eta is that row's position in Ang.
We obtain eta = 5902.40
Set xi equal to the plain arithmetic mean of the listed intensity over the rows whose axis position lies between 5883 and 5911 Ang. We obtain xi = 7.79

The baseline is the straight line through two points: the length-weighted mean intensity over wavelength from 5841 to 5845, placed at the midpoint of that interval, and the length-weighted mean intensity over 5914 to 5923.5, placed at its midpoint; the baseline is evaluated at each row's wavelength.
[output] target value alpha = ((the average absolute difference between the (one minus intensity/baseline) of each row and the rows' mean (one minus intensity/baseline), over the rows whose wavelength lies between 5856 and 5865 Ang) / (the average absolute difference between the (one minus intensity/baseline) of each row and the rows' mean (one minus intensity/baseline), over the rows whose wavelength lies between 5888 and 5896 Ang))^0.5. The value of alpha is 0.9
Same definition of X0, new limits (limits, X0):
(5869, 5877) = 8.27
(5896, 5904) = 8.03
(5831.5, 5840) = 8.27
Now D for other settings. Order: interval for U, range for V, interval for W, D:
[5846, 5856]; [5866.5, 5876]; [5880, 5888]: 0.334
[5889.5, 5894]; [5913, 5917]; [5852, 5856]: 0.335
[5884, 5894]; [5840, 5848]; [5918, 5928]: 0.332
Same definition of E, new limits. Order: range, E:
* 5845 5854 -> 9.20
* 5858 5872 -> 9.07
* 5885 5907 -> 8.86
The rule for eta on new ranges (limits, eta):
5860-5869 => 5864.47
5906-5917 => 5914.65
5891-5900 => 5899.69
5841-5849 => 5841.56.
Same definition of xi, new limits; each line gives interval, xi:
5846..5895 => 8.02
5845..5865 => 8.19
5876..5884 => 8.26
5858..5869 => 8.06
